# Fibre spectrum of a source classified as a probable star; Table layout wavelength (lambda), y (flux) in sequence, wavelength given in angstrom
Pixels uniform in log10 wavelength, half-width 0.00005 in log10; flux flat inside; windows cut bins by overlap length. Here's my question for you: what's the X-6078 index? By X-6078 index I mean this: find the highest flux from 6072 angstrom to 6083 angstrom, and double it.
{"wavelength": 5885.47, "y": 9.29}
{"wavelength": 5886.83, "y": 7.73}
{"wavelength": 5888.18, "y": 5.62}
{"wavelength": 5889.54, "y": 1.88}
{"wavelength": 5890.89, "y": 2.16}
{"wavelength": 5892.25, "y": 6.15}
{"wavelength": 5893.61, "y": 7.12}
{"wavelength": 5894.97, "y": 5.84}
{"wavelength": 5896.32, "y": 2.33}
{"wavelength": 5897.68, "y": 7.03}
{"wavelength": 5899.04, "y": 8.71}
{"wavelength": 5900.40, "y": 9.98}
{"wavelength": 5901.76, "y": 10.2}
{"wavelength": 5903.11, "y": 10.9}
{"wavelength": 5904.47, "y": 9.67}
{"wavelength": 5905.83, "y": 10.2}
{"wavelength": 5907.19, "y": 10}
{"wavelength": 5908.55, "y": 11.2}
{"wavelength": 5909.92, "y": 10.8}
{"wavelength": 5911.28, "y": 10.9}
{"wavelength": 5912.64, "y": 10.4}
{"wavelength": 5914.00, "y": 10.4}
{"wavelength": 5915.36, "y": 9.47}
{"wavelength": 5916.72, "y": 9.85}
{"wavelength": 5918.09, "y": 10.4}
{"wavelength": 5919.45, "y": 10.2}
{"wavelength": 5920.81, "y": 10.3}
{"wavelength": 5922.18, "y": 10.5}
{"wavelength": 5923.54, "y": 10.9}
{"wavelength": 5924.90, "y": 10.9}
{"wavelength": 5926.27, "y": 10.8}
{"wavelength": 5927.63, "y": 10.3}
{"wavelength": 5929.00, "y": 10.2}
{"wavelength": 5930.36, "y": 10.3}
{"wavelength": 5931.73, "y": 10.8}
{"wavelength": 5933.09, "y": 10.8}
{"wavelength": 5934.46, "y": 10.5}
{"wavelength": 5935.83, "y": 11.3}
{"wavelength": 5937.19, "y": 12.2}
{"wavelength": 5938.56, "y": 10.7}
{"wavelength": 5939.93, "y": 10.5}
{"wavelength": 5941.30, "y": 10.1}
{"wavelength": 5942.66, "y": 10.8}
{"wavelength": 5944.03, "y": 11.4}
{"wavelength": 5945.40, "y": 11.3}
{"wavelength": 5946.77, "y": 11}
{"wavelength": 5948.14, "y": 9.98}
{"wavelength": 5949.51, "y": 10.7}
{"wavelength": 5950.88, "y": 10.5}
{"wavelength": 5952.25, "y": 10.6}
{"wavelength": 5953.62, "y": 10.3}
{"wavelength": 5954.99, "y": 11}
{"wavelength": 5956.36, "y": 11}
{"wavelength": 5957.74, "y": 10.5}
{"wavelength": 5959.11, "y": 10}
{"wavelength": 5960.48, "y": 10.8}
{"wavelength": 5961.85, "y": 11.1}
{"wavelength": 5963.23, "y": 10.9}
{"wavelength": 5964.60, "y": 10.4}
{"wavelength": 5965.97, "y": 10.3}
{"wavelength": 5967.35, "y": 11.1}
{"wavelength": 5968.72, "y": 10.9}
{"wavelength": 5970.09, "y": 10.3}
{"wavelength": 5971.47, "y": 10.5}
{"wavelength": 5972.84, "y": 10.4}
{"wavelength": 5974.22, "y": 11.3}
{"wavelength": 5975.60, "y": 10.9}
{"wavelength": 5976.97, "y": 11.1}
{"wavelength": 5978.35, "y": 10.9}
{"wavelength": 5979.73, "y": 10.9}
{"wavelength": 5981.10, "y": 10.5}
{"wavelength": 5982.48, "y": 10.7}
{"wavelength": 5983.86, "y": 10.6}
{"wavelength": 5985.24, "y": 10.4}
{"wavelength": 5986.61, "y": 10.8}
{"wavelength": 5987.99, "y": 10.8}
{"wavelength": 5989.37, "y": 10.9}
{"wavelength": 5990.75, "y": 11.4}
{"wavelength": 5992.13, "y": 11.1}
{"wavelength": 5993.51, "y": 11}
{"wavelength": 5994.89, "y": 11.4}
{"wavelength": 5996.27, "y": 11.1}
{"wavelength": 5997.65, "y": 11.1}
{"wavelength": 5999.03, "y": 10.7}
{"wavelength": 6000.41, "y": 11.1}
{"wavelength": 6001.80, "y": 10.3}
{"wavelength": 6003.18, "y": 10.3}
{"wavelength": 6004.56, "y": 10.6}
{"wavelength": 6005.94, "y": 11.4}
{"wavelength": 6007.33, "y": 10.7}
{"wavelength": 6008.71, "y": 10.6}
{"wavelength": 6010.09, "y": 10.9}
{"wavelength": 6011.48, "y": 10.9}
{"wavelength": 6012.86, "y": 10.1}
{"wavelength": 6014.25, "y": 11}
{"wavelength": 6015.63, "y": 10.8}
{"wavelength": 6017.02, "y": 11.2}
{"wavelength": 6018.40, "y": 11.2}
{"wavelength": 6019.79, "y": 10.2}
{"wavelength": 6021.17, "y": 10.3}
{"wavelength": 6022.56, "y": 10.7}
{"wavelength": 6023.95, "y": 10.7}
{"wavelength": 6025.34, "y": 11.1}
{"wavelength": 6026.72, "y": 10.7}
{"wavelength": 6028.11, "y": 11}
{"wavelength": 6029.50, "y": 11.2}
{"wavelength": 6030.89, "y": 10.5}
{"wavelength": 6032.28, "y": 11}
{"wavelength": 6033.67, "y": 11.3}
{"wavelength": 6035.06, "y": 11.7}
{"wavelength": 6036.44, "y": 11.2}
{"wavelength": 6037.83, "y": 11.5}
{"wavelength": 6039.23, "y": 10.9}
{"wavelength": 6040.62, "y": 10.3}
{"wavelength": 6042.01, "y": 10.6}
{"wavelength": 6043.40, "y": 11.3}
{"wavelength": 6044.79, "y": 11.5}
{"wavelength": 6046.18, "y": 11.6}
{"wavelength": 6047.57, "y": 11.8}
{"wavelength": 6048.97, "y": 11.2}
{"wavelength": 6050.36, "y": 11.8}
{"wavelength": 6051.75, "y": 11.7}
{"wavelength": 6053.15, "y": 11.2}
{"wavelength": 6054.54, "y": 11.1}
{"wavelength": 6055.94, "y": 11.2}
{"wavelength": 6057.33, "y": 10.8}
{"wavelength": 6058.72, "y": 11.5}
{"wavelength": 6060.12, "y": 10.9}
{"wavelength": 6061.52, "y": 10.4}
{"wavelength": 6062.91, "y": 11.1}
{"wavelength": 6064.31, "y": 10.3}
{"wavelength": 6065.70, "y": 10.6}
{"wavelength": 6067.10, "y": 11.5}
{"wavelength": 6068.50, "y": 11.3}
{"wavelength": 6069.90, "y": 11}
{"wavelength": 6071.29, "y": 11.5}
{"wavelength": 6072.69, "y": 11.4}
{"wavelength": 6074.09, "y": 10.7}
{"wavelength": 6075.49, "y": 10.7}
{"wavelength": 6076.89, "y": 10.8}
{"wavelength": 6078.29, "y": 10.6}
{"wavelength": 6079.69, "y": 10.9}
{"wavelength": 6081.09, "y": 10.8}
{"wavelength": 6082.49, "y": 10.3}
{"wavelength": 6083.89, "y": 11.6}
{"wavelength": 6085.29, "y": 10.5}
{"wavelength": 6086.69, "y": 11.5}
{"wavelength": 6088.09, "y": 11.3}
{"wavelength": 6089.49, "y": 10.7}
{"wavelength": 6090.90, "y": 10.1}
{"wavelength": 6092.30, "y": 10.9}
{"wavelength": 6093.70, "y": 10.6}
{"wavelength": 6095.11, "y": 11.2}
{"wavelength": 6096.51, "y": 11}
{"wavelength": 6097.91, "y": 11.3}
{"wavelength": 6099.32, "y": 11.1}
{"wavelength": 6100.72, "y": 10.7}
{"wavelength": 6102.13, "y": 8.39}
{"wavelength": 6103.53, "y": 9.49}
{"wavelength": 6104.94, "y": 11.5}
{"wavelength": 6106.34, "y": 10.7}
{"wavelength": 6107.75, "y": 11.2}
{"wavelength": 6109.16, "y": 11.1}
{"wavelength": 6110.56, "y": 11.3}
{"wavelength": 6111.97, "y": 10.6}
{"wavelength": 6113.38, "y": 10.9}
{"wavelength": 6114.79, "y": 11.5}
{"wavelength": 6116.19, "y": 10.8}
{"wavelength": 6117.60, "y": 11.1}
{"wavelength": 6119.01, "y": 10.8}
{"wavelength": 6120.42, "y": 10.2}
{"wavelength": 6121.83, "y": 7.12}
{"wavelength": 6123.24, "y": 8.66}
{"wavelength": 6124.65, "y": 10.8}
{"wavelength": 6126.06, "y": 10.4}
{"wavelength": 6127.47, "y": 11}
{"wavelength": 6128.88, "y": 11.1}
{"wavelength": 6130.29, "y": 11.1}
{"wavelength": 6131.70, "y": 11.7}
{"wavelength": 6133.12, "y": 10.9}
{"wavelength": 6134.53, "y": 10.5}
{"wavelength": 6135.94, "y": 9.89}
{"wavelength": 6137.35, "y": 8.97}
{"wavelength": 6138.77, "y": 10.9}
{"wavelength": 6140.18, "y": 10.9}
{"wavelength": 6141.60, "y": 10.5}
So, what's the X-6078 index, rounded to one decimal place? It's 22.8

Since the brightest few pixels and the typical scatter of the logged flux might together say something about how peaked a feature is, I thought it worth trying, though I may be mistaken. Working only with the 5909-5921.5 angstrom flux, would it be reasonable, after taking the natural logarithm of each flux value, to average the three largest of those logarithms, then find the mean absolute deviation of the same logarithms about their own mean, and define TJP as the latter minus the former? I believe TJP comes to -2.34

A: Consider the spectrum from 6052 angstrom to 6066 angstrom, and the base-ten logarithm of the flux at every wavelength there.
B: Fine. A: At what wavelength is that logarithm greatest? 6058.72 angstrom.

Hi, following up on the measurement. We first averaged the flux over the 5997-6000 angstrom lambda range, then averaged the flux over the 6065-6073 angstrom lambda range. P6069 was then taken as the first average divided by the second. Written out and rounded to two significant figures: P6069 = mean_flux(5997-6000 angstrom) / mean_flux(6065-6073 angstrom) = 0.97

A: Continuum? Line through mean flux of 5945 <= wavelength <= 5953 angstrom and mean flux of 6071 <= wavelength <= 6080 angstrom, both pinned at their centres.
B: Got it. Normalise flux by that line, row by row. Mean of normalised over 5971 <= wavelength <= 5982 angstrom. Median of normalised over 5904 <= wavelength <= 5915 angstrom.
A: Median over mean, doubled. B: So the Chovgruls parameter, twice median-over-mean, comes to 1.95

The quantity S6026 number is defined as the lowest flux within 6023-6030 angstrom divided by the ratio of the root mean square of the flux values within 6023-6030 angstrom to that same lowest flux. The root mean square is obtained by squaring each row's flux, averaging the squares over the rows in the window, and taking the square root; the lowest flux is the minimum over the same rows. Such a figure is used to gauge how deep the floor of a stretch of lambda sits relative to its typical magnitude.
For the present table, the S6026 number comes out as 10.5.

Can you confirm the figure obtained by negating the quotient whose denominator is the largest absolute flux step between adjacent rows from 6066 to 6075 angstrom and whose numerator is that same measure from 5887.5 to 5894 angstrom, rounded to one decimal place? -5.7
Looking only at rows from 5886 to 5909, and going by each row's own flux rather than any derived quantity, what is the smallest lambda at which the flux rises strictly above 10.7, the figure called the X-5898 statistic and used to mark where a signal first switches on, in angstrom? 5903.11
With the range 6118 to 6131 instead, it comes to 6119.01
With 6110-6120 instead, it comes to 6110.56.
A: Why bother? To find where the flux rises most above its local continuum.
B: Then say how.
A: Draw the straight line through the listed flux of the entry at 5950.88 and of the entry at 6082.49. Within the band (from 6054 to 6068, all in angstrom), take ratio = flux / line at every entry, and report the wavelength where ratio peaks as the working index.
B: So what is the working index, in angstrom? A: 6067.10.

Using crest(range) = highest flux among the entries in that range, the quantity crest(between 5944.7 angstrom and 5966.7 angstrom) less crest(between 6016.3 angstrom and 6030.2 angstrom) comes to 0.1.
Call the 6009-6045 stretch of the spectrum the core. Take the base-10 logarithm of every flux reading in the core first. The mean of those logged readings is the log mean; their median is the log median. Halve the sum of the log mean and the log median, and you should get 1.04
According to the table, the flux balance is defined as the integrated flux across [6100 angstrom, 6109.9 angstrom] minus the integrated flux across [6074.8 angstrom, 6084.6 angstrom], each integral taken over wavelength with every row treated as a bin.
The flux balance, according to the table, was -3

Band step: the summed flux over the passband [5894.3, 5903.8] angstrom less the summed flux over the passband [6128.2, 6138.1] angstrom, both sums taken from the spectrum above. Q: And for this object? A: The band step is -19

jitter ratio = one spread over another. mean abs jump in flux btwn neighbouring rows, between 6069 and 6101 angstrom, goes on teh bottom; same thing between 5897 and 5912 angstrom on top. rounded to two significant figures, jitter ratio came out 1.6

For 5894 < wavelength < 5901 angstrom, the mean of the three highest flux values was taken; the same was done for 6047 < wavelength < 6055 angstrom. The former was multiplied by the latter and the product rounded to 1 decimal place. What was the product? 100.9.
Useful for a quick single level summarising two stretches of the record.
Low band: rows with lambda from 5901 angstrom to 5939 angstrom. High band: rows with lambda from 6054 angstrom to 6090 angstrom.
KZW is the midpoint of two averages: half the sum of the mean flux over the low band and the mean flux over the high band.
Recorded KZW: 10.8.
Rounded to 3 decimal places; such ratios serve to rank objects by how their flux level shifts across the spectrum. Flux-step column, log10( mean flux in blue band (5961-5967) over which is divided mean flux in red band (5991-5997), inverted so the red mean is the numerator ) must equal 0.019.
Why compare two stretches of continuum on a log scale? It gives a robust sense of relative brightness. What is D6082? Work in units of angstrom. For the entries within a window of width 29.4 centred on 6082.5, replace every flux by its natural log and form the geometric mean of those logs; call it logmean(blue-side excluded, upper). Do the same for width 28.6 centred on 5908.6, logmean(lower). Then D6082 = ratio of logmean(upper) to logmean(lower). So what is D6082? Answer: 1.10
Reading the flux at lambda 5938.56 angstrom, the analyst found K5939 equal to 10.7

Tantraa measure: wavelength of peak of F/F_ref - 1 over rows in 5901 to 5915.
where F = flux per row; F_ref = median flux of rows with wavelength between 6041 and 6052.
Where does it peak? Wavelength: 5908.55 angstrom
